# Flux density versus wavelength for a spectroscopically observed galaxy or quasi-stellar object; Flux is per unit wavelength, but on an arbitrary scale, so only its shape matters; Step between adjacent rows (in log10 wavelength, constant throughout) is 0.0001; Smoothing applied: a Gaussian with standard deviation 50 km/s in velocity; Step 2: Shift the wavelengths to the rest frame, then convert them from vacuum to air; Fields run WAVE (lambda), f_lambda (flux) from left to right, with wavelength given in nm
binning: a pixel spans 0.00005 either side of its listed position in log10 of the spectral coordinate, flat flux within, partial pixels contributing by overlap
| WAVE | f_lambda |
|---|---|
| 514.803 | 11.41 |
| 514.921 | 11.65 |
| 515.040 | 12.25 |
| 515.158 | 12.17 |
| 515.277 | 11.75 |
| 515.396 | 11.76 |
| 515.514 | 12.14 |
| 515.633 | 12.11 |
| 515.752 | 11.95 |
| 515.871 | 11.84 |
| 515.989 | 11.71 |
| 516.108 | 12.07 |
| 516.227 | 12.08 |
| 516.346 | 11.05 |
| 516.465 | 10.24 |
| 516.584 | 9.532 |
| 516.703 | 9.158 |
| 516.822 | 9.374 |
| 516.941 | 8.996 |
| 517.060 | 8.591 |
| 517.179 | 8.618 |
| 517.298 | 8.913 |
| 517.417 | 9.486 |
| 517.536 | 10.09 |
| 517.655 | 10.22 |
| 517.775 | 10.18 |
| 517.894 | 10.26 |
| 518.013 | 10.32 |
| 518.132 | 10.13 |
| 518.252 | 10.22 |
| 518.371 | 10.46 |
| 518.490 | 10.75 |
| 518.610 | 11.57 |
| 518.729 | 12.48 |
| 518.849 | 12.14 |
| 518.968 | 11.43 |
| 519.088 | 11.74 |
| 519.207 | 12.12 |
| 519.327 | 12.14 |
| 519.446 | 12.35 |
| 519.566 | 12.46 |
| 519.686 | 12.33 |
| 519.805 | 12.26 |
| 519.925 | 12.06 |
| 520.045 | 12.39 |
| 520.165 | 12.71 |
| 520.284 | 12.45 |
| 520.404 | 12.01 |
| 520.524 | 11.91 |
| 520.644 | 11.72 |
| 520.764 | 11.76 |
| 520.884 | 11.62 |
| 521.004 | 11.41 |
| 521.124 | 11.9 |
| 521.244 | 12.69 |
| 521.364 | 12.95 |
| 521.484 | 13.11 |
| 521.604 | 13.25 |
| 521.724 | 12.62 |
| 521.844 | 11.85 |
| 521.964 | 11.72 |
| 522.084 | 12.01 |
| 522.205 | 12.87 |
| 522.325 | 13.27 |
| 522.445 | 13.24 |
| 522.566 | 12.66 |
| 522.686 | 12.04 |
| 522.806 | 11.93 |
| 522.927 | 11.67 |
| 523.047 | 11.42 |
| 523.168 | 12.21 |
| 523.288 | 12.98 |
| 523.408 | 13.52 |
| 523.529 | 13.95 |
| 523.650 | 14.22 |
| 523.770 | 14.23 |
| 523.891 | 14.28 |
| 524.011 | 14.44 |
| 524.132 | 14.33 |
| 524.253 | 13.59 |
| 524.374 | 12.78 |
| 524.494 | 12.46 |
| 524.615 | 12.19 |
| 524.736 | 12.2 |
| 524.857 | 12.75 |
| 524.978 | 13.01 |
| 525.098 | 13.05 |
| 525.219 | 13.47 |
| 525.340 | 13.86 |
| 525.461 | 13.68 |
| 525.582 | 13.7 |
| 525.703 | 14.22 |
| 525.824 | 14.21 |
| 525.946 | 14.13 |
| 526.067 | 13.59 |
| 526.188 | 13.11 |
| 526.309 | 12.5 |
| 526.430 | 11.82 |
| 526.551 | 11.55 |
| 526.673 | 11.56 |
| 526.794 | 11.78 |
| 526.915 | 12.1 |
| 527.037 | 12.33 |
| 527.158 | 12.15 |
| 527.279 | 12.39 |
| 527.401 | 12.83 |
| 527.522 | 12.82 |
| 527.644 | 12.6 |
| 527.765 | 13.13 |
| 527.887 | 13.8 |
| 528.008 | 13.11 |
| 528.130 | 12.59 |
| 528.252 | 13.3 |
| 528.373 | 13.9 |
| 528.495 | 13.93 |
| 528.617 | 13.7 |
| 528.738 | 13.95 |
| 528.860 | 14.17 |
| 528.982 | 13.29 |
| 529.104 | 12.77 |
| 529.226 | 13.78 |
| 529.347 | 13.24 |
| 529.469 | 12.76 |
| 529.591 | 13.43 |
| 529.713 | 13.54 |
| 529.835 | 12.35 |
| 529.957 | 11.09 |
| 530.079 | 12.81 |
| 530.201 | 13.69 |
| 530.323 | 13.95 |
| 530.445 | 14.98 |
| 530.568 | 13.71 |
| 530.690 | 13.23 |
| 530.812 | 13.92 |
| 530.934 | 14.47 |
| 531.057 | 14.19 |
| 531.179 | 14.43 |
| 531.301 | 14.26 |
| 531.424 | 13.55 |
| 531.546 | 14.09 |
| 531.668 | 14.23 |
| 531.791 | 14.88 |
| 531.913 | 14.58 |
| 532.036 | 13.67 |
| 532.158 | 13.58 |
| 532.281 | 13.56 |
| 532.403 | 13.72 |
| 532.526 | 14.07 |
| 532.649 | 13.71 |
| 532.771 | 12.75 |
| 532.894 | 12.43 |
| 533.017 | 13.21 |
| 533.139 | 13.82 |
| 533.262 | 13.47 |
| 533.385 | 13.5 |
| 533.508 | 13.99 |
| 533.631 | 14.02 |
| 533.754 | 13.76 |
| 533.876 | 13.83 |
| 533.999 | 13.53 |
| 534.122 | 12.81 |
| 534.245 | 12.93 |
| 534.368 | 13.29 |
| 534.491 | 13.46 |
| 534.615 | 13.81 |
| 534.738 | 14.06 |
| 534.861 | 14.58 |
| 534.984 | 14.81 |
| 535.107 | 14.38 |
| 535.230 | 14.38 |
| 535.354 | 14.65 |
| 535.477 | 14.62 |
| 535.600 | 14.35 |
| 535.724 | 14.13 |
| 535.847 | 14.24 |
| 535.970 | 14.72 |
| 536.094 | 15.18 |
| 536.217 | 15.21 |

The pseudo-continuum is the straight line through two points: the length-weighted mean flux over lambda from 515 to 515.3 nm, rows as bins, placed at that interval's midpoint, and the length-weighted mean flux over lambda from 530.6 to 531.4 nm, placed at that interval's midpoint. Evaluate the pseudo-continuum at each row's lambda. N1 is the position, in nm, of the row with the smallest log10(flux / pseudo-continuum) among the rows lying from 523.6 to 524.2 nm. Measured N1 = 523.770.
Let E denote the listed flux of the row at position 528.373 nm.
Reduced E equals 13.9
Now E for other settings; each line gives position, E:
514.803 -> 11.41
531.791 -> 14.88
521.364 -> 12.95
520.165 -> 12.71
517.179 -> 8.618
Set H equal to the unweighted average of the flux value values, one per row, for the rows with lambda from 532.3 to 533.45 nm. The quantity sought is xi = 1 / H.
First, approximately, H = 13.4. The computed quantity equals 0.075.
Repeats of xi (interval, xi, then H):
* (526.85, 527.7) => 0.080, 12.5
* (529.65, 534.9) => 0.073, 13.7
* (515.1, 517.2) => 0.092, 10.8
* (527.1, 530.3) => 0.076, 13.1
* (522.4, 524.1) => 0.077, 13.1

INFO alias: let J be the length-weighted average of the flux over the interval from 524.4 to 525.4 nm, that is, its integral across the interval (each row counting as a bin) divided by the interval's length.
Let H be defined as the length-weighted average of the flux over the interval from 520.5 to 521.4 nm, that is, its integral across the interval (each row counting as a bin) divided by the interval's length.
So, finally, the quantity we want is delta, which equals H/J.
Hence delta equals 0.93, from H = 12.0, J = 12.9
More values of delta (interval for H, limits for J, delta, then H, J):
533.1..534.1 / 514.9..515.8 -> 1.14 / 13.7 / 12.0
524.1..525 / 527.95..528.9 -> 0.95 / 12.9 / 13.6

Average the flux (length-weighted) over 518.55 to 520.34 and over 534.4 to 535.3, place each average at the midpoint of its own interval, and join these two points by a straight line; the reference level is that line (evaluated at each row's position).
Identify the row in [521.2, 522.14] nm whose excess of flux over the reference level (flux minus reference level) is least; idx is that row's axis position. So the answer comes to 521.964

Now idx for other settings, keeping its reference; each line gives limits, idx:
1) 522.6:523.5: 523.047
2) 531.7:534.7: 532.894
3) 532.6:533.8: 532.894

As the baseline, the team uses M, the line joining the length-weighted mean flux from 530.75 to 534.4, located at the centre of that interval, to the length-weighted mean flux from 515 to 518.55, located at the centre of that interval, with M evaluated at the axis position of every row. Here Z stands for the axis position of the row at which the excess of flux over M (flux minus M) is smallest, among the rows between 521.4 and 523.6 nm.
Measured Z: 523.047 nm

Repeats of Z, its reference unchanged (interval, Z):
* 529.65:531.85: 529.957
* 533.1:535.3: 534.122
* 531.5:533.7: 532.894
